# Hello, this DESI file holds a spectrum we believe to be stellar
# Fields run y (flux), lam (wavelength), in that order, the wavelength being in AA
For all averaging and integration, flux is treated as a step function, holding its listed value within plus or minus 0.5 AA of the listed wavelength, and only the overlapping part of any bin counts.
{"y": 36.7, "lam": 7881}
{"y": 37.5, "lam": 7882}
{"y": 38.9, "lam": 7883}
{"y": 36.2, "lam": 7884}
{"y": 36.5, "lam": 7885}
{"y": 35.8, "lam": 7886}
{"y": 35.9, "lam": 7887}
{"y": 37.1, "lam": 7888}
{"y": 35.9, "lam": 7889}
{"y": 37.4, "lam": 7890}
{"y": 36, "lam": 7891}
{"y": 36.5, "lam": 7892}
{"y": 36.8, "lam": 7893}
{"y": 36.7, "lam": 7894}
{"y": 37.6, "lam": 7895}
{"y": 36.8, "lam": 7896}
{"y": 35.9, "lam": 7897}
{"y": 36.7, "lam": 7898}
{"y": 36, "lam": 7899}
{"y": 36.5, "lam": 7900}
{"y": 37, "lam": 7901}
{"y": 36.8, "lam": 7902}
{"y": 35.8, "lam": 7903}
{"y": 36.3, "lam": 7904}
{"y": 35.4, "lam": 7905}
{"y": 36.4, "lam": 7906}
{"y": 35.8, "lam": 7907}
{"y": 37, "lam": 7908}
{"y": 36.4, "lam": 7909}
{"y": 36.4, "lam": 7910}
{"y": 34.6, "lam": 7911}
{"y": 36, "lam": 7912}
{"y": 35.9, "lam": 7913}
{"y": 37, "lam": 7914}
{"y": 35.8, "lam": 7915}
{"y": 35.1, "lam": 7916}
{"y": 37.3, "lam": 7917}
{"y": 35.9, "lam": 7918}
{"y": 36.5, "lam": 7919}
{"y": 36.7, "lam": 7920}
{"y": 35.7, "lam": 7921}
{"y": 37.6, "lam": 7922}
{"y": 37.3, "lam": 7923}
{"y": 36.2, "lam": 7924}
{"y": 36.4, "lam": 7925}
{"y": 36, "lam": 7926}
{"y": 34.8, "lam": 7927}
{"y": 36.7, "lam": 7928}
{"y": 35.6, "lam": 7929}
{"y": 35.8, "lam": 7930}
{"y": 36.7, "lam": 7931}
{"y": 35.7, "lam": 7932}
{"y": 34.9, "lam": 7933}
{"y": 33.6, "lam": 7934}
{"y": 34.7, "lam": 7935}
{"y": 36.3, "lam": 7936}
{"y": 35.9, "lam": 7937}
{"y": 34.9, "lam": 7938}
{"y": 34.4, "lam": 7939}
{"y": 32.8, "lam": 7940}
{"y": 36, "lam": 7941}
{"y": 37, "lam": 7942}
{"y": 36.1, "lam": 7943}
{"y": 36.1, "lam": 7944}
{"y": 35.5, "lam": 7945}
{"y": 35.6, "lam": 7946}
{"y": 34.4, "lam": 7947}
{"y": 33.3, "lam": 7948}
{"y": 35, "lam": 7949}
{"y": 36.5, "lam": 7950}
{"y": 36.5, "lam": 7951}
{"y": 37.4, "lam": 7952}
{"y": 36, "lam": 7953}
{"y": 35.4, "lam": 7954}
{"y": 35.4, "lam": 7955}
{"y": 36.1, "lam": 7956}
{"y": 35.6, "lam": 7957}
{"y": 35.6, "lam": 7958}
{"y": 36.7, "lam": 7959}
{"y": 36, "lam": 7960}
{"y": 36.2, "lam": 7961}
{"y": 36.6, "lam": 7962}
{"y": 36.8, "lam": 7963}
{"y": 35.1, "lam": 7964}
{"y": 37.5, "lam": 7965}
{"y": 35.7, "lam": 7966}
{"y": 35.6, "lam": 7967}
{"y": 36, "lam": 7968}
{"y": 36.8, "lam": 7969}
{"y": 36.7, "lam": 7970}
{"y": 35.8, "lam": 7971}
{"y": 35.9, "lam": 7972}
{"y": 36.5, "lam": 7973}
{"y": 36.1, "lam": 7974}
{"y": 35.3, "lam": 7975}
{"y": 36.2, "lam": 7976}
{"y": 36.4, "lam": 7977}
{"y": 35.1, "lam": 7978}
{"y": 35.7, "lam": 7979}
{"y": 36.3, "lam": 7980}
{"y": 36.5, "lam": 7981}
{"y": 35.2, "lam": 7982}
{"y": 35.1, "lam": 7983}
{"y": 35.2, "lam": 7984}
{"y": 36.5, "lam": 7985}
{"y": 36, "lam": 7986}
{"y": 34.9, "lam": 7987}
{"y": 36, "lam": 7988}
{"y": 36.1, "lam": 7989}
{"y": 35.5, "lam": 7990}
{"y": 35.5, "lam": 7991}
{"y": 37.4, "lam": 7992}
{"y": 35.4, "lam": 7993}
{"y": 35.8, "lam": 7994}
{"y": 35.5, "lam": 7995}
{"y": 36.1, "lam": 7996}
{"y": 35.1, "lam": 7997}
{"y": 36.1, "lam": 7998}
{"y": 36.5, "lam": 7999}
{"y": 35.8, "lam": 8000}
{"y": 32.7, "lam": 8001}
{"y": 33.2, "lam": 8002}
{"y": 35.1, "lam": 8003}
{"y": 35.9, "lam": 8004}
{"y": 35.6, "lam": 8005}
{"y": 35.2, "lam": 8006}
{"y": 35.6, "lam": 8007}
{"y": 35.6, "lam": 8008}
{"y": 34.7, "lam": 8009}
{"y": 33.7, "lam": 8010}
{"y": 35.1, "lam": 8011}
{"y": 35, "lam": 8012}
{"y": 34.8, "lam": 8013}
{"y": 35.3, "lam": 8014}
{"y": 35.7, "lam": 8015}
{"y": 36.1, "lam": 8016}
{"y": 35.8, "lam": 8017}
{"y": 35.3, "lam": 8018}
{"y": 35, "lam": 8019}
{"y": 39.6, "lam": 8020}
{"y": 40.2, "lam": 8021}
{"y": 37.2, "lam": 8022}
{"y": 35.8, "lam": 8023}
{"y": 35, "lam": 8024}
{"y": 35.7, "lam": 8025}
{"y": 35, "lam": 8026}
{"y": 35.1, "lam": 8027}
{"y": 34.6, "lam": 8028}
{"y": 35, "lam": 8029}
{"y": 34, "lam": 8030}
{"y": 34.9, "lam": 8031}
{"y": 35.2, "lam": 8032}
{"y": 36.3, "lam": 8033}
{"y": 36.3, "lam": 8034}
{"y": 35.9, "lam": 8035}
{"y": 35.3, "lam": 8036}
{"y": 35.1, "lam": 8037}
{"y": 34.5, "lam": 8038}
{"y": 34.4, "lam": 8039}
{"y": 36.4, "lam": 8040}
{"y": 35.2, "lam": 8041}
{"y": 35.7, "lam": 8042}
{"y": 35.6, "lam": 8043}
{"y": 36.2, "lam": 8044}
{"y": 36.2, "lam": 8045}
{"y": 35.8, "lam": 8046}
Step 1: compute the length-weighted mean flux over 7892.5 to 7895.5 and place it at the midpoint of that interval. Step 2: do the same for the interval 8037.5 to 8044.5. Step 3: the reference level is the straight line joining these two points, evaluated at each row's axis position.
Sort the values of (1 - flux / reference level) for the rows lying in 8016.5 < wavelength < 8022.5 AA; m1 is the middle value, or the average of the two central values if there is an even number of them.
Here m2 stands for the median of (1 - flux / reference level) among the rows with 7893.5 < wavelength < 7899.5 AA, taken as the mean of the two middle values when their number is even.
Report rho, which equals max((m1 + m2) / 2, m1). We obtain -0.008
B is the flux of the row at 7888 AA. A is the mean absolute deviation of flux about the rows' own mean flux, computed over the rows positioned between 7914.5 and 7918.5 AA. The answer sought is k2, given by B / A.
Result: 58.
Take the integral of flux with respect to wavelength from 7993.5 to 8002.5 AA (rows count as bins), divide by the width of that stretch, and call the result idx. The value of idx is 35.2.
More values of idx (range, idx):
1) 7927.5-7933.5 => 35.9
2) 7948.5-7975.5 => 36.1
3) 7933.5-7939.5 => 35.0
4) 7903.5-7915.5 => 36.1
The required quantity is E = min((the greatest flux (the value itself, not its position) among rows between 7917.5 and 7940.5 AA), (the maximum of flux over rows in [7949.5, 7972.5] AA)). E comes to 37.5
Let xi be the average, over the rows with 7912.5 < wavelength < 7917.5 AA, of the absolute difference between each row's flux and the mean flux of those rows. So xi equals 0.74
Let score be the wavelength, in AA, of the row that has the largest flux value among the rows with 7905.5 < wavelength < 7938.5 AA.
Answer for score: 7922 AA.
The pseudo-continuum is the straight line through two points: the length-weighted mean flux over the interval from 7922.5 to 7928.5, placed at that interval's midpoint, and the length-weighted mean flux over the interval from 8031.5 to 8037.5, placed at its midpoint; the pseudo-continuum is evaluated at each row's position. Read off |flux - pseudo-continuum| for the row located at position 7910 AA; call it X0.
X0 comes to 0.09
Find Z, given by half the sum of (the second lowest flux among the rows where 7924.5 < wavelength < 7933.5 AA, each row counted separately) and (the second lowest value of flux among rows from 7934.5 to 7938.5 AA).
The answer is 34.9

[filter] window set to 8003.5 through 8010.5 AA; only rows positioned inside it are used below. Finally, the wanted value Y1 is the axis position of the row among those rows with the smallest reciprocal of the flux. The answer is 8004 AA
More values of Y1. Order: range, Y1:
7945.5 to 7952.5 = 7952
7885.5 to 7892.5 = 7890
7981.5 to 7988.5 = 7985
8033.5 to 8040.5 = 8040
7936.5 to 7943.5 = 7942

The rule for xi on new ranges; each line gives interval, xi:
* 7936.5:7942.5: 1.13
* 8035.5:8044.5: 0.53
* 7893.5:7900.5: 0.40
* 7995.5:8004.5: 1.01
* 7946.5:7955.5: 0.94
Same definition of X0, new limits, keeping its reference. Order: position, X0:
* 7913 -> 0.40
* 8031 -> 0.80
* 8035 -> 0.22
